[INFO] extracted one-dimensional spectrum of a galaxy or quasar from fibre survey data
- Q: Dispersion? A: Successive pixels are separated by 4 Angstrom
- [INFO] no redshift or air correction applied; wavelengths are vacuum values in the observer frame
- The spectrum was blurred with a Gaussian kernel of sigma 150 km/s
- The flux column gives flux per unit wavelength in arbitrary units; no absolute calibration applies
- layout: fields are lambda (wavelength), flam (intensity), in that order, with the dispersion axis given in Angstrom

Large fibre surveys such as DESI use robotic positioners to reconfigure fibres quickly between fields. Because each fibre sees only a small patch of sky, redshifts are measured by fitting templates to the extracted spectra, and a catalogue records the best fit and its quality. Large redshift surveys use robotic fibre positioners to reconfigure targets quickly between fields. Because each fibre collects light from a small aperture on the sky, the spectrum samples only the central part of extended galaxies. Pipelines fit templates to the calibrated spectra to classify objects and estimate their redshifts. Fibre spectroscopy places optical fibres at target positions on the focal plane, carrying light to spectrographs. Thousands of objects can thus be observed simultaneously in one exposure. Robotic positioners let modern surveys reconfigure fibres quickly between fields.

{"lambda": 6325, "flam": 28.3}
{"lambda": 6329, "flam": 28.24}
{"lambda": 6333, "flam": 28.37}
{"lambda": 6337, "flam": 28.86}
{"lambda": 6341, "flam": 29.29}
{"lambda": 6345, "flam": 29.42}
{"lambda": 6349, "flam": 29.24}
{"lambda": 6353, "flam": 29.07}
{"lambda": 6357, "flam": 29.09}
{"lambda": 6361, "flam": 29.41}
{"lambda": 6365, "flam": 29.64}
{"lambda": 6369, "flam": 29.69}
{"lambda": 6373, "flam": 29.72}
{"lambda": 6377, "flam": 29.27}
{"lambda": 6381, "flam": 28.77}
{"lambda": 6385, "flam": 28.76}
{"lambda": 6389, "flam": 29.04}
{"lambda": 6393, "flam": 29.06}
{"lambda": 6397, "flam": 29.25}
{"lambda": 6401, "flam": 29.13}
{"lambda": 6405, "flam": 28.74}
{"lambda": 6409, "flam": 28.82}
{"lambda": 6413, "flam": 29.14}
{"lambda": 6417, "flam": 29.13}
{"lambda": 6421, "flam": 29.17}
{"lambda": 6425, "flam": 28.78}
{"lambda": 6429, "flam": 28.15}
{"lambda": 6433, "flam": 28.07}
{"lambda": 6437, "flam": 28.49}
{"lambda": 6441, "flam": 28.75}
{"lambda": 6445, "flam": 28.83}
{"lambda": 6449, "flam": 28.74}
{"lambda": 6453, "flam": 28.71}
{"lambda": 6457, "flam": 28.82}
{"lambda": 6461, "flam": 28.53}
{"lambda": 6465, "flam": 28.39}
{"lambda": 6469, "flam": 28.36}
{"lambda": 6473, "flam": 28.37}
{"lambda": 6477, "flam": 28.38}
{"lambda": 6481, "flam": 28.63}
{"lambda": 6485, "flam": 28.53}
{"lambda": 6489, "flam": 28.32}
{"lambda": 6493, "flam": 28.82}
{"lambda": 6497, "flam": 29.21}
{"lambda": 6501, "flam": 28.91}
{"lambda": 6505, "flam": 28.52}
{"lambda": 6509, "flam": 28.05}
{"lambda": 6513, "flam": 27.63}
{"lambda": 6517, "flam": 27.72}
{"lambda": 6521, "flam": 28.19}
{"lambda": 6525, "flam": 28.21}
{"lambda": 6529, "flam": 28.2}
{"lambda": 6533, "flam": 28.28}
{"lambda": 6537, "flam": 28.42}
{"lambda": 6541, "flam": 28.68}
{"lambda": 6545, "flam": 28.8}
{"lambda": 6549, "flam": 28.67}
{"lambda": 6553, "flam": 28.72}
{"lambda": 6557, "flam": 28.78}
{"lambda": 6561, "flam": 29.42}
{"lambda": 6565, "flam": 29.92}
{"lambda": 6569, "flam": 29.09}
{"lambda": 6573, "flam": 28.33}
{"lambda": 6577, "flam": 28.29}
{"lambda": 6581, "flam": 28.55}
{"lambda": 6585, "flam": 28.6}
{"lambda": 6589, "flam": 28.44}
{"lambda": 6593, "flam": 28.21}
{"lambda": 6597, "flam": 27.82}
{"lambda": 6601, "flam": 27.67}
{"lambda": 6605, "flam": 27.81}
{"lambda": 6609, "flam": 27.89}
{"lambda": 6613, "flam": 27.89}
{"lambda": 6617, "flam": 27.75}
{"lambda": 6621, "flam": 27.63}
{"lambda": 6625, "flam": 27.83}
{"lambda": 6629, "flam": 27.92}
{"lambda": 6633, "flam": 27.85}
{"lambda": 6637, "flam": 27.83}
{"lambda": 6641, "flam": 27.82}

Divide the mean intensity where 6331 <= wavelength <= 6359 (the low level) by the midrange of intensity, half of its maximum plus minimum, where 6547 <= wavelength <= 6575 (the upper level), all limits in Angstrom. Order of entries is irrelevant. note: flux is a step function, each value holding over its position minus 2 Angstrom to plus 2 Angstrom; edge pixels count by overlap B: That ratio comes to 1.00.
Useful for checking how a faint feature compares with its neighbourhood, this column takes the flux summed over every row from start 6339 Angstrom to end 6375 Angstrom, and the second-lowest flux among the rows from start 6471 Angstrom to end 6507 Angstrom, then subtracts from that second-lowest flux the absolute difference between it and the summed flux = -208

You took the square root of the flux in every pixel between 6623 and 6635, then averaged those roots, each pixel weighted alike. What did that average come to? 5.28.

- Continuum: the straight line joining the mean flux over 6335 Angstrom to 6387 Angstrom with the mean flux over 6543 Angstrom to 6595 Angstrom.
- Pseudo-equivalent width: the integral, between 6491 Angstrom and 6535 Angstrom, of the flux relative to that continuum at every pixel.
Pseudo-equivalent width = 43.16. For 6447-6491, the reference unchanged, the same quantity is 43.29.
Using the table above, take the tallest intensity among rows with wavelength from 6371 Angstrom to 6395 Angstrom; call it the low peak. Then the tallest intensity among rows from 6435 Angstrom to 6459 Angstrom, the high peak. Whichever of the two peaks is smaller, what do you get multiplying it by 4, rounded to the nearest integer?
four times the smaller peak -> 115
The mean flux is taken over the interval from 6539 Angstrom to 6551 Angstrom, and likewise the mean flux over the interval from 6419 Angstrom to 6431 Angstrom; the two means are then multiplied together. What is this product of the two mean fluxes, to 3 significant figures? 824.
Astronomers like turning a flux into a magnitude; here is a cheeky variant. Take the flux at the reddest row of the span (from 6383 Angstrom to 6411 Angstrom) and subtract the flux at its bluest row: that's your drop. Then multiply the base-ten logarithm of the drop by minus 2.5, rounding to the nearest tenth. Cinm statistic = 3.1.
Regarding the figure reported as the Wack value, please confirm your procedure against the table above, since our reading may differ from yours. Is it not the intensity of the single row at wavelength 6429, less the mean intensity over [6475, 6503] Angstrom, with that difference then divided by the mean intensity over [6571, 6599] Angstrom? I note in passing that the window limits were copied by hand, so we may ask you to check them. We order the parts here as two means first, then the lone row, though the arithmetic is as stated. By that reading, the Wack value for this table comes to -0.019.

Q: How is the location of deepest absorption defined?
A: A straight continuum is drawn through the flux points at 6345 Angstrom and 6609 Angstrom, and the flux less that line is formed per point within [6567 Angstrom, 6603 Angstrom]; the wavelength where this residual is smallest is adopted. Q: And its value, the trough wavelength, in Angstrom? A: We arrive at 6601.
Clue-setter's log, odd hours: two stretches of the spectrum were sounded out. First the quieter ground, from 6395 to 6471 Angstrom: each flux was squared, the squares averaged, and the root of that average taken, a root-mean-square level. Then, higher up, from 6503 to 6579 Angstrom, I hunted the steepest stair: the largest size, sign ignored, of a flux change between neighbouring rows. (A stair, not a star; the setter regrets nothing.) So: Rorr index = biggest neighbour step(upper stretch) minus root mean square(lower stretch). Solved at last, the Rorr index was -27.9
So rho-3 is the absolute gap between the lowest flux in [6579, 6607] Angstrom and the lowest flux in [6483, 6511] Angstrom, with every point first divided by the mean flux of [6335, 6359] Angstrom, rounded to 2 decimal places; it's 0.01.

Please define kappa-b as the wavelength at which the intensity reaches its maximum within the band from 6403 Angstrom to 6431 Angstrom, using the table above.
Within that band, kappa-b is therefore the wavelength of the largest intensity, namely 6421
